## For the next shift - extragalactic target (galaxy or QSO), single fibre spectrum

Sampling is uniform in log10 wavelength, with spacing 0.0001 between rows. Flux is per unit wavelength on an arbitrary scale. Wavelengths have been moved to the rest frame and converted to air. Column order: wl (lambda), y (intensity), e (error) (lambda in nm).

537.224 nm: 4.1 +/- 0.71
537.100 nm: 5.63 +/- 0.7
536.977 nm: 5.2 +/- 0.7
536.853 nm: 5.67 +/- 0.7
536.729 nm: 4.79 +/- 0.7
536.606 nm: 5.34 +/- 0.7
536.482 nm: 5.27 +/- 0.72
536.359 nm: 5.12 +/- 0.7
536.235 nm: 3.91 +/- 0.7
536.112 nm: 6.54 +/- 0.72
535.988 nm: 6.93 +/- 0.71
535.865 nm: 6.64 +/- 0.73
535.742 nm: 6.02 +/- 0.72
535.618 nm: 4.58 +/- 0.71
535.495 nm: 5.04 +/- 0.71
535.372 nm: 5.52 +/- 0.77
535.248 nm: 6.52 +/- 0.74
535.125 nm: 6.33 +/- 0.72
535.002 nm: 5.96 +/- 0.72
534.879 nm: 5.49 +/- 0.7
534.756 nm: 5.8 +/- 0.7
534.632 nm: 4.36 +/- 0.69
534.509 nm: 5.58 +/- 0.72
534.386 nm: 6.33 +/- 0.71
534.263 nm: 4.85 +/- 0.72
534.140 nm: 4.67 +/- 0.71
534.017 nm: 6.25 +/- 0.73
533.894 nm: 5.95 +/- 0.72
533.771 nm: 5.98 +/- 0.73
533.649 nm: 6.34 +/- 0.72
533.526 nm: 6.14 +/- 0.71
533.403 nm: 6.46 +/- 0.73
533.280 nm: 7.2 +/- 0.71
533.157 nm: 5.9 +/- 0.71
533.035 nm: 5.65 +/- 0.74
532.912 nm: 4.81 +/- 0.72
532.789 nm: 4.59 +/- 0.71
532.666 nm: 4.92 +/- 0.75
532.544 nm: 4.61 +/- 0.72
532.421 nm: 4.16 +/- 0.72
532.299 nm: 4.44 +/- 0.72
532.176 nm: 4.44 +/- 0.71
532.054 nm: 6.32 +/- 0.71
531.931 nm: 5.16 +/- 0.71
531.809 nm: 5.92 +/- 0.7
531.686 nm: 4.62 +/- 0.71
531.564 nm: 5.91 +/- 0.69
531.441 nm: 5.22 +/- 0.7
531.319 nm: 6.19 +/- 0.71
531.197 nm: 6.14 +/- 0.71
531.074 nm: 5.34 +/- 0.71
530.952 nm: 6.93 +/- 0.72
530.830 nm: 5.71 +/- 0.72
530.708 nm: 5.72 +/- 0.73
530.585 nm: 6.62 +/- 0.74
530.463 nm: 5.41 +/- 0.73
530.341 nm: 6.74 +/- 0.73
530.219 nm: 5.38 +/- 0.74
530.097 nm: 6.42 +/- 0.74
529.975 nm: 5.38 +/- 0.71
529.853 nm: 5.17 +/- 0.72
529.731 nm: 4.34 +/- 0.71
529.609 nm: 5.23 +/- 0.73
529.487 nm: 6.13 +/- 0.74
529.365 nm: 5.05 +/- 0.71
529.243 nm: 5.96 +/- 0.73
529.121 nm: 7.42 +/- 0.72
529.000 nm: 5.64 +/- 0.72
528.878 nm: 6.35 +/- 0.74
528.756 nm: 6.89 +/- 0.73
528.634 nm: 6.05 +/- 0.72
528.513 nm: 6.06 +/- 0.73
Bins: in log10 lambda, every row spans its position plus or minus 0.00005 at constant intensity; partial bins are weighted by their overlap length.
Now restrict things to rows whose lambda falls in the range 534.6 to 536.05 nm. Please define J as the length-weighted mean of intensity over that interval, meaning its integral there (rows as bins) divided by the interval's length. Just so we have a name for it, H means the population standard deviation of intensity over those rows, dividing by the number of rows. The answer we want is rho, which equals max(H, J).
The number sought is 5.79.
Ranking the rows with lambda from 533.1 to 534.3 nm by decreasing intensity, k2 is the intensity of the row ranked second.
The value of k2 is 6.46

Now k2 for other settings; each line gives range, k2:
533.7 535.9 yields 6.52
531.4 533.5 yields 6.46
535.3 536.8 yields 6.64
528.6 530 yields 6.89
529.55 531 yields 6.74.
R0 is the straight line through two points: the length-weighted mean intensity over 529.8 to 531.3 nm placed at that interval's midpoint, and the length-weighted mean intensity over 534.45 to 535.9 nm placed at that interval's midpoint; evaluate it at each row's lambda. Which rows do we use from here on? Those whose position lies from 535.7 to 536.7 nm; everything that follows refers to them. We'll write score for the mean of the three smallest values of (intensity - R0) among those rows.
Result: -0.8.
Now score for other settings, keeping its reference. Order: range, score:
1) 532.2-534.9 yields -1.4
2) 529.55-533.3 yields -1.6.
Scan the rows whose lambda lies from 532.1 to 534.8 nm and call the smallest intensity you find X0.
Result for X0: 4.16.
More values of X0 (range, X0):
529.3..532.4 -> 4.34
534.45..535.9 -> 4.36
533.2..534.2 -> 4.67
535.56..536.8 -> 3.91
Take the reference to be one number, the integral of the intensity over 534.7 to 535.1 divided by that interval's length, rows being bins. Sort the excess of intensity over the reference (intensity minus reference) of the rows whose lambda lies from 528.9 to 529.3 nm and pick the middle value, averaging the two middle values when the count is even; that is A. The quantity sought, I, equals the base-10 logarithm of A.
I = -0.8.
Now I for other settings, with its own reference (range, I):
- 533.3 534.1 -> -0.4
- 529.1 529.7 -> -0.8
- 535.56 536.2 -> -0.1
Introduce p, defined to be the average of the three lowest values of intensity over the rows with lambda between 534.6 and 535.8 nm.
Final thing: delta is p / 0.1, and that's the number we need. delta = 46.6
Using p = 4.7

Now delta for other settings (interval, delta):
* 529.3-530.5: 48.5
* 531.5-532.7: 43.5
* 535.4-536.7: 45.1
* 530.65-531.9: 50.6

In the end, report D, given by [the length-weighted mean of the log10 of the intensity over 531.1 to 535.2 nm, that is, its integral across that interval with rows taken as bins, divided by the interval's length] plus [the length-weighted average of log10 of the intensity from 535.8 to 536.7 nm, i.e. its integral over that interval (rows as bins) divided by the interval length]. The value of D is 1.484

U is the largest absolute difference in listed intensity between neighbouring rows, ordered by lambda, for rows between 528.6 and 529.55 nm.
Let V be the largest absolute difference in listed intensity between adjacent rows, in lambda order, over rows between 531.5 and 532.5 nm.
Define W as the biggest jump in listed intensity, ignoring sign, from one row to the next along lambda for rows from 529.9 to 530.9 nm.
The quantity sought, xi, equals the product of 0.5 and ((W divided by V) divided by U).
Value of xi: 0.20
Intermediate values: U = 1.8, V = 1.9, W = 1.4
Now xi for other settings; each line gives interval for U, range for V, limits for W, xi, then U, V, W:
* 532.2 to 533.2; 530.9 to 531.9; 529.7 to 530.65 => 0.51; 0.8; 1.6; 1.4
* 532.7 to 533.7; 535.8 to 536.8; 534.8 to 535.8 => 0.21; 1.3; 2.6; 1.4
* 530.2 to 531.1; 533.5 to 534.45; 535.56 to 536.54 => 0.52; 1.6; 1.6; 2.6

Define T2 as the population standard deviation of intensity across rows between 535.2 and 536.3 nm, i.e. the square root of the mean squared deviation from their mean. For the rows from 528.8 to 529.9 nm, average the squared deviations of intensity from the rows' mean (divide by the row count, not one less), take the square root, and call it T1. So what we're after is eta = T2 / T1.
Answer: 1.17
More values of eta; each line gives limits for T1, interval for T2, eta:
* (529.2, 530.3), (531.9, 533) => 1.00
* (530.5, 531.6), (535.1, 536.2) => 1.43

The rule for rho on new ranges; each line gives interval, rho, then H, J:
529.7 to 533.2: 5.46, 0.76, 5.46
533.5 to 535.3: 5.76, 0.64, 5.76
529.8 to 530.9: 5.85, 0.56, 5.85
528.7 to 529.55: 6.20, 0.73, 6.20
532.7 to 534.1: 5.89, 0.70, 5.89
